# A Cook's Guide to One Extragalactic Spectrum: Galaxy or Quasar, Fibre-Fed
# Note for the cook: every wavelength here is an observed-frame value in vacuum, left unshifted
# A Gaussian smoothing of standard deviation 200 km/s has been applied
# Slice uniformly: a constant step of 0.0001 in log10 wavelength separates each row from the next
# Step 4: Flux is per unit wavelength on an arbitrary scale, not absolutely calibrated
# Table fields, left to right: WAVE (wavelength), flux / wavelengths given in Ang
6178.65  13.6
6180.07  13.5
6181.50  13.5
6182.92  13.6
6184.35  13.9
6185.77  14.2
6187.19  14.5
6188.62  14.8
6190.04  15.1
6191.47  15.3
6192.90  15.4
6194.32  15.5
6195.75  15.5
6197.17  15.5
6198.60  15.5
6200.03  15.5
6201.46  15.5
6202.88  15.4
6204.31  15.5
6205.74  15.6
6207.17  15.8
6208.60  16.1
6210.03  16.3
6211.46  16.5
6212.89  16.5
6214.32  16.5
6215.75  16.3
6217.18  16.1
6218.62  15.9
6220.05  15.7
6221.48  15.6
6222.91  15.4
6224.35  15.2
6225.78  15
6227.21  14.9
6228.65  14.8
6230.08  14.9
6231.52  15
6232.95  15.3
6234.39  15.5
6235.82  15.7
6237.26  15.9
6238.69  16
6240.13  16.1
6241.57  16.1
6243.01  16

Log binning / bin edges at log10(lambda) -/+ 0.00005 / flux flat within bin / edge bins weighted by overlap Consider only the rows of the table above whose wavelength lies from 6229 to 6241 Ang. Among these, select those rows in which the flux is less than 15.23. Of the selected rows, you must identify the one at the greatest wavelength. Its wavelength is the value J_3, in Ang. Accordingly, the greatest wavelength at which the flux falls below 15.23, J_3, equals 6231.52 Ang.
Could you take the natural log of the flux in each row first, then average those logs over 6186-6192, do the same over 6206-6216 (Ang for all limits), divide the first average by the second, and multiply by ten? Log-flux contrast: 9.7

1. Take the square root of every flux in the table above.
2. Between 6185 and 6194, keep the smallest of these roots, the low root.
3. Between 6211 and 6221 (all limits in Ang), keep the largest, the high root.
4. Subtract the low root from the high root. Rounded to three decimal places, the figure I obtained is 0.294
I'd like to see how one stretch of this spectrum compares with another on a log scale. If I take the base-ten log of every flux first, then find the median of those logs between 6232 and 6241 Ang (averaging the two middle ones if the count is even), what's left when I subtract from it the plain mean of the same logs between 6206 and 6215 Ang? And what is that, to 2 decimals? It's -0.01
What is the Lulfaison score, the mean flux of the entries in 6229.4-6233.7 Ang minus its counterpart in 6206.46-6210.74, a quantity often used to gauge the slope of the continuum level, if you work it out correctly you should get -1.0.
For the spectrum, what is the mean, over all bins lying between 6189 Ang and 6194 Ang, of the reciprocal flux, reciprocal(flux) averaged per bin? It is 0.066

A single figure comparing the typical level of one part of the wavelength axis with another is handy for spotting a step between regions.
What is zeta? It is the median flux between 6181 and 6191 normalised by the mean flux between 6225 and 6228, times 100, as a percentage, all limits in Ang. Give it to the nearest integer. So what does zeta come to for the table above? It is 95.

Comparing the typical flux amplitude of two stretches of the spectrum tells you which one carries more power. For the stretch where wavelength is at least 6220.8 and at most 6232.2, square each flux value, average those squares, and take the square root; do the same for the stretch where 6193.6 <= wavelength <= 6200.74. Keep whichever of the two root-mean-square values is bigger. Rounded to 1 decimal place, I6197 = 15.5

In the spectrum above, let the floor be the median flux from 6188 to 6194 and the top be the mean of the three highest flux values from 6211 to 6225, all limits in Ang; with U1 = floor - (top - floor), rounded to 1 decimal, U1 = 13.9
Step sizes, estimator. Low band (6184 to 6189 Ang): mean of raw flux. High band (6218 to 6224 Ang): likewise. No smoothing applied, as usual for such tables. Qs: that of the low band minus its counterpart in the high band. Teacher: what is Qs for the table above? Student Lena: -1.3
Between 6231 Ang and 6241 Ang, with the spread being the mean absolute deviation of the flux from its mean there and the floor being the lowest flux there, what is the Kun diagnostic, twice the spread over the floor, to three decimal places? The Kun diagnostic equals 0.043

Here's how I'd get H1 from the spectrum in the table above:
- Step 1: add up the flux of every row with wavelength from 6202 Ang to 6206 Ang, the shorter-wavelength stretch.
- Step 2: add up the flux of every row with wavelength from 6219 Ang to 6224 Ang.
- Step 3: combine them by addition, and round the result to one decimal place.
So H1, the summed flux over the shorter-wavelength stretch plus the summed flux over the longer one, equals 93.2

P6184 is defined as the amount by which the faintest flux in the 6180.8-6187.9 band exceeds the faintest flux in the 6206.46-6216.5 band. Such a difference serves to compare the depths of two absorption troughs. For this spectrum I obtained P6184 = -2.3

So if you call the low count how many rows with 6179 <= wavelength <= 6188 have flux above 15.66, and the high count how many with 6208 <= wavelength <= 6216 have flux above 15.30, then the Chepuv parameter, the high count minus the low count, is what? 6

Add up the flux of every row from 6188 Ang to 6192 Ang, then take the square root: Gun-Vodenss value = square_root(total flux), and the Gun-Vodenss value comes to 6.72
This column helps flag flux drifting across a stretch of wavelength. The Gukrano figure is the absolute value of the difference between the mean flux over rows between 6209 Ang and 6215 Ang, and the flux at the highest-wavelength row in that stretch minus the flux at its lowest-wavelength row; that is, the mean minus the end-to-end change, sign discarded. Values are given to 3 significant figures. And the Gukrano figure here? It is 16.2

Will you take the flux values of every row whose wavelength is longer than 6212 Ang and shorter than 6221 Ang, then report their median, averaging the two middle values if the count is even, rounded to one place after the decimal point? 16.2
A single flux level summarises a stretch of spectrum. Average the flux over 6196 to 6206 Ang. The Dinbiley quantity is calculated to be 15.5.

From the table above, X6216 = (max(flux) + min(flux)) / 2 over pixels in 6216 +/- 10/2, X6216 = 16.1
